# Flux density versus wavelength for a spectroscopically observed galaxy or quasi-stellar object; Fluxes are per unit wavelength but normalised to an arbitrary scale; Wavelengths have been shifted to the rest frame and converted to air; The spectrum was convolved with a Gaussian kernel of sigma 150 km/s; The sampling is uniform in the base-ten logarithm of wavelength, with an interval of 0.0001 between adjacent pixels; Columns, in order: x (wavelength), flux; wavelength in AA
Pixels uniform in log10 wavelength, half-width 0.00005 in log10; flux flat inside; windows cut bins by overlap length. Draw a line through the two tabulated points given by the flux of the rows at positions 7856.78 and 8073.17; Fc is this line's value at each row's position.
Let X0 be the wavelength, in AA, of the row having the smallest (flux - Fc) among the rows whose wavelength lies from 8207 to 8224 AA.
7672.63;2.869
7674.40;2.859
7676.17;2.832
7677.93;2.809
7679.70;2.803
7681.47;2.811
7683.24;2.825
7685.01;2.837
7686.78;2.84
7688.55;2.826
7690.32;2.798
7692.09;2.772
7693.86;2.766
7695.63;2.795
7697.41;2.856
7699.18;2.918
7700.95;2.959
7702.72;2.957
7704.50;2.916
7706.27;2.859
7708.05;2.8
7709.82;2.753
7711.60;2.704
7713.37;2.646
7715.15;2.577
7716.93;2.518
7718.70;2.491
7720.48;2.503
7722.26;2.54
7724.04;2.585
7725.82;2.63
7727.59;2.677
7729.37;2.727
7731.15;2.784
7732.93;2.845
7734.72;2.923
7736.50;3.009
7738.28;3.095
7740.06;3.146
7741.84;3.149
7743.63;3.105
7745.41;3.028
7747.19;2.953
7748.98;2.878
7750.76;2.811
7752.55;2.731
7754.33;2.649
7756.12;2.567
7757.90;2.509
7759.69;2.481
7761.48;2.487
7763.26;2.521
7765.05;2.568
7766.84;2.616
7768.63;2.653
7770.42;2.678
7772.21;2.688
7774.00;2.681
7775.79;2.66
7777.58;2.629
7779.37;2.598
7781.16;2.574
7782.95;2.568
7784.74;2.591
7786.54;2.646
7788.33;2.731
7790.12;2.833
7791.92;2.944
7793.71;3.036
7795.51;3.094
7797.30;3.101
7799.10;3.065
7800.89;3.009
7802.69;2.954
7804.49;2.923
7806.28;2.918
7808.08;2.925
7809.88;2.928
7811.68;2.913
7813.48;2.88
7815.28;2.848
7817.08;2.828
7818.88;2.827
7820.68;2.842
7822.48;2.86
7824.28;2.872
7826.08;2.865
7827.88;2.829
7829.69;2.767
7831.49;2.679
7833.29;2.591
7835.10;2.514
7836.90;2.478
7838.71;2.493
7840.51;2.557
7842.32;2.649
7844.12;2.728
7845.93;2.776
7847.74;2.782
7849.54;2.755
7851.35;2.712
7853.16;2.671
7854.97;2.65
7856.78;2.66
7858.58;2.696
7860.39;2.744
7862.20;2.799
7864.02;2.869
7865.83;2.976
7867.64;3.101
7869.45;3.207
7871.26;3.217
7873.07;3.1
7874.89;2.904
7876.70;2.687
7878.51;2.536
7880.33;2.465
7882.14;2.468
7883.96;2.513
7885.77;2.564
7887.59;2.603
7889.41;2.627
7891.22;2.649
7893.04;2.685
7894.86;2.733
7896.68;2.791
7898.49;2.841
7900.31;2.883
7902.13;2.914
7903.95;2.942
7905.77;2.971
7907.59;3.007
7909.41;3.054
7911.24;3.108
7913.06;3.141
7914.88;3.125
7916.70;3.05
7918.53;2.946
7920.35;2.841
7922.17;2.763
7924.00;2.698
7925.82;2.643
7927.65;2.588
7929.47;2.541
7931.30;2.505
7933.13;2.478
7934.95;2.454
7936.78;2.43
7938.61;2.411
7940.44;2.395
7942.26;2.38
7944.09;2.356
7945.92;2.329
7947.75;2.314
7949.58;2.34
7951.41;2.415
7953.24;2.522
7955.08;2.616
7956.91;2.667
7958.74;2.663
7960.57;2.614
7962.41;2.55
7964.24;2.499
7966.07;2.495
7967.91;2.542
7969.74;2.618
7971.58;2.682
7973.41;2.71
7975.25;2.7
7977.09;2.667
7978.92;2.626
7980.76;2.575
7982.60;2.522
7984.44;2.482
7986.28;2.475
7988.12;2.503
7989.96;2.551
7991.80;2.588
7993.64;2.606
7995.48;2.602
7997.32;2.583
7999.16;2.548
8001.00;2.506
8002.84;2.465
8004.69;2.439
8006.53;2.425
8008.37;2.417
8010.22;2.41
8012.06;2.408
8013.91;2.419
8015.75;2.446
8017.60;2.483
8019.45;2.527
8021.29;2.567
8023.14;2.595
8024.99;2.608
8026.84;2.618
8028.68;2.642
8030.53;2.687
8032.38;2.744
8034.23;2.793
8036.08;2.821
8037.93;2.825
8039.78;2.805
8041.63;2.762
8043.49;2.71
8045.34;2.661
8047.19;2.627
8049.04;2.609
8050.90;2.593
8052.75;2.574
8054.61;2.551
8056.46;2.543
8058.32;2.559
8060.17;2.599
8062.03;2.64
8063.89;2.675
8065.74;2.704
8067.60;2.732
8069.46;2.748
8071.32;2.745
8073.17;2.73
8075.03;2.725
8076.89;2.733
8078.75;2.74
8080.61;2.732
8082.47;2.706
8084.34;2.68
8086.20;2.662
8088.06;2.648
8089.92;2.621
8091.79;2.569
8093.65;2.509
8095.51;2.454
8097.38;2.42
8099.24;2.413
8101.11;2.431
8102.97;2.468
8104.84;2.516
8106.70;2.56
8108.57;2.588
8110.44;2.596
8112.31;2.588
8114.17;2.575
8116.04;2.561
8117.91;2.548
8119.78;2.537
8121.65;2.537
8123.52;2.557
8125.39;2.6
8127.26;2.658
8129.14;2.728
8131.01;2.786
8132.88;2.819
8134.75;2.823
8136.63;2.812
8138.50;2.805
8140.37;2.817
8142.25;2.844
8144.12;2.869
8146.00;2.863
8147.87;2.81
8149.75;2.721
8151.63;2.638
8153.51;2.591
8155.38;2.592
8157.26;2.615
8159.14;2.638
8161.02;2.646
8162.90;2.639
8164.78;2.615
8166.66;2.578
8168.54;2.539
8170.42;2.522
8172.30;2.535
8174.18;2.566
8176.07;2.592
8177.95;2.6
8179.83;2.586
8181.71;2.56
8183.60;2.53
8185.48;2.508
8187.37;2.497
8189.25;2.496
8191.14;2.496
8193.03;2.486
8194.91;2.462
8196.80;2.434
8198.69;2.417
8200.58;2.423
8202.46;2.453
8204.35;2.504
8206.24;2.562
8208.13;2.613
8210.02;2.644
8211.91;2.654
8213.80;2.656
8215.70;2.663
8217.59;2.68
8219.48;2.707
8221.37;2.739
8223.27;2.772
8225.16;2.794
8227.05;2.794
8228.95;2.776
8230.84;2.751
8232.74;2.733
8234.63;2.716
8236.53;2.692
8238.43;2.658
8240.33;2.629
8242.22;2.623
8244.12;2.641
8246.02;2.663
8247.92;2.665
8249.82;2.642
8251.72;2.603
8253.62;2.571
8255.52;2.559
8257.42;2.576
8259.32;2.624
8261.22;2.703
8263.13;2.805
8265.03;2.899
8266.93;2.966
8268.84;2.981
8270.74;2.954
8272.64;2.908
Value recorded 8208.13 AA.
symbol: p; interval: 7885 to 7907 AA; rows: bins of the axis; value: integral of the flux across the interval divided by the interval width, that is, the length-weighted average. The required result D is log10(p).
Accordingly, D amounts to 0.443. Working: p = 2.77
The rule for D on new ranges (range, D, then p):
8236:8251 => 0.423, 2.65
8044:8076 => 0.423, 2.65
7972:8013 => 0.405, 2.54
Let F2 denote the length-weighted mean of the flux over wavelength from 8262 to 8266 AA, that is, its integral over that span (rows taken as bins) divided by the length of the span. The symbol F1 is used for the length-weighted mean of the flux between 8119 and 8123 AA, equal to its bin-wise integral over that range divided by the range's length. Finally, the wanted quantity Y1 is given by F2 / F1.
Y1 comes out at 1.12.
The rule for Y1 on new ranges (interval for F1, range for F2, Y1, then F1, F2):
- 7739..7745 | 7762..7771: 0.83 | 3.12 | 2.60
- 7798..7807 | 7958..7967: 0.86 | 2.98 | 2.56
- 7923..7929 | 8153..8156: 0.99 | 2.64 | 2.60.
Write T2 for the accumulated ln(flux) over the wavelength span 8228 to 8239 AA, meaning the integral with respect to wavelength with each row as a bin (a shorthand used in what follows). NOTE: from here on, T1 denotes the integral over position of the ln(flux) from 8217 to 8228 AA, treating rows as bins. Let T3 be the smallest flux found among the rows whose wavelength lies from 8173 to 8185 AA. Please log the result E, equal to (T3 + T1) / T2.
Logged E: 1.24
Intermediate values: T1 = 11.1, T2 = 11.02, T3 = 2.53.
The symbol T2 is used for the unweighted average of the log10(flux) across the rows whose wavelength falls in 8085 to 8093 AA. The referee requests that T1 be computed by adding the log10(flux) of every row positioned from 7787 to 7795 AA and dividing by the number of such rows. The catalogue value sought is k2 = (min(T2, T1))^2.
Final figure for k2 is 0.176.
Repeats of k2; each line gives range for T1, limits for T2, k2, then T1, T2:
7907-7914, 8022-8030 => 0.174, 0.49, 0.42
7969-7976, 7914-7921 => 0.183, 0.43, 0.48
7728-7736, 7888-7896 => 0.182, 0.45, 0.43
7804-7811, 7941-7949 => 0.137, 0.47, 0.37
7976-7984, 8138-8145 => 0.172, 0.41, 0.45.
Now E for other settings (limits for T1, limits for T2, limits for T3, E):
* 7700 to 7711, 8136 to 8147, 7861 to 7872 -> 1.25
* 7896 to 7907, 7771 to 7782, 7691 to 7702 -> 1.35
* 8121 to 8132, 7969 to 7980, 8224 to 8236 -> 1.24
